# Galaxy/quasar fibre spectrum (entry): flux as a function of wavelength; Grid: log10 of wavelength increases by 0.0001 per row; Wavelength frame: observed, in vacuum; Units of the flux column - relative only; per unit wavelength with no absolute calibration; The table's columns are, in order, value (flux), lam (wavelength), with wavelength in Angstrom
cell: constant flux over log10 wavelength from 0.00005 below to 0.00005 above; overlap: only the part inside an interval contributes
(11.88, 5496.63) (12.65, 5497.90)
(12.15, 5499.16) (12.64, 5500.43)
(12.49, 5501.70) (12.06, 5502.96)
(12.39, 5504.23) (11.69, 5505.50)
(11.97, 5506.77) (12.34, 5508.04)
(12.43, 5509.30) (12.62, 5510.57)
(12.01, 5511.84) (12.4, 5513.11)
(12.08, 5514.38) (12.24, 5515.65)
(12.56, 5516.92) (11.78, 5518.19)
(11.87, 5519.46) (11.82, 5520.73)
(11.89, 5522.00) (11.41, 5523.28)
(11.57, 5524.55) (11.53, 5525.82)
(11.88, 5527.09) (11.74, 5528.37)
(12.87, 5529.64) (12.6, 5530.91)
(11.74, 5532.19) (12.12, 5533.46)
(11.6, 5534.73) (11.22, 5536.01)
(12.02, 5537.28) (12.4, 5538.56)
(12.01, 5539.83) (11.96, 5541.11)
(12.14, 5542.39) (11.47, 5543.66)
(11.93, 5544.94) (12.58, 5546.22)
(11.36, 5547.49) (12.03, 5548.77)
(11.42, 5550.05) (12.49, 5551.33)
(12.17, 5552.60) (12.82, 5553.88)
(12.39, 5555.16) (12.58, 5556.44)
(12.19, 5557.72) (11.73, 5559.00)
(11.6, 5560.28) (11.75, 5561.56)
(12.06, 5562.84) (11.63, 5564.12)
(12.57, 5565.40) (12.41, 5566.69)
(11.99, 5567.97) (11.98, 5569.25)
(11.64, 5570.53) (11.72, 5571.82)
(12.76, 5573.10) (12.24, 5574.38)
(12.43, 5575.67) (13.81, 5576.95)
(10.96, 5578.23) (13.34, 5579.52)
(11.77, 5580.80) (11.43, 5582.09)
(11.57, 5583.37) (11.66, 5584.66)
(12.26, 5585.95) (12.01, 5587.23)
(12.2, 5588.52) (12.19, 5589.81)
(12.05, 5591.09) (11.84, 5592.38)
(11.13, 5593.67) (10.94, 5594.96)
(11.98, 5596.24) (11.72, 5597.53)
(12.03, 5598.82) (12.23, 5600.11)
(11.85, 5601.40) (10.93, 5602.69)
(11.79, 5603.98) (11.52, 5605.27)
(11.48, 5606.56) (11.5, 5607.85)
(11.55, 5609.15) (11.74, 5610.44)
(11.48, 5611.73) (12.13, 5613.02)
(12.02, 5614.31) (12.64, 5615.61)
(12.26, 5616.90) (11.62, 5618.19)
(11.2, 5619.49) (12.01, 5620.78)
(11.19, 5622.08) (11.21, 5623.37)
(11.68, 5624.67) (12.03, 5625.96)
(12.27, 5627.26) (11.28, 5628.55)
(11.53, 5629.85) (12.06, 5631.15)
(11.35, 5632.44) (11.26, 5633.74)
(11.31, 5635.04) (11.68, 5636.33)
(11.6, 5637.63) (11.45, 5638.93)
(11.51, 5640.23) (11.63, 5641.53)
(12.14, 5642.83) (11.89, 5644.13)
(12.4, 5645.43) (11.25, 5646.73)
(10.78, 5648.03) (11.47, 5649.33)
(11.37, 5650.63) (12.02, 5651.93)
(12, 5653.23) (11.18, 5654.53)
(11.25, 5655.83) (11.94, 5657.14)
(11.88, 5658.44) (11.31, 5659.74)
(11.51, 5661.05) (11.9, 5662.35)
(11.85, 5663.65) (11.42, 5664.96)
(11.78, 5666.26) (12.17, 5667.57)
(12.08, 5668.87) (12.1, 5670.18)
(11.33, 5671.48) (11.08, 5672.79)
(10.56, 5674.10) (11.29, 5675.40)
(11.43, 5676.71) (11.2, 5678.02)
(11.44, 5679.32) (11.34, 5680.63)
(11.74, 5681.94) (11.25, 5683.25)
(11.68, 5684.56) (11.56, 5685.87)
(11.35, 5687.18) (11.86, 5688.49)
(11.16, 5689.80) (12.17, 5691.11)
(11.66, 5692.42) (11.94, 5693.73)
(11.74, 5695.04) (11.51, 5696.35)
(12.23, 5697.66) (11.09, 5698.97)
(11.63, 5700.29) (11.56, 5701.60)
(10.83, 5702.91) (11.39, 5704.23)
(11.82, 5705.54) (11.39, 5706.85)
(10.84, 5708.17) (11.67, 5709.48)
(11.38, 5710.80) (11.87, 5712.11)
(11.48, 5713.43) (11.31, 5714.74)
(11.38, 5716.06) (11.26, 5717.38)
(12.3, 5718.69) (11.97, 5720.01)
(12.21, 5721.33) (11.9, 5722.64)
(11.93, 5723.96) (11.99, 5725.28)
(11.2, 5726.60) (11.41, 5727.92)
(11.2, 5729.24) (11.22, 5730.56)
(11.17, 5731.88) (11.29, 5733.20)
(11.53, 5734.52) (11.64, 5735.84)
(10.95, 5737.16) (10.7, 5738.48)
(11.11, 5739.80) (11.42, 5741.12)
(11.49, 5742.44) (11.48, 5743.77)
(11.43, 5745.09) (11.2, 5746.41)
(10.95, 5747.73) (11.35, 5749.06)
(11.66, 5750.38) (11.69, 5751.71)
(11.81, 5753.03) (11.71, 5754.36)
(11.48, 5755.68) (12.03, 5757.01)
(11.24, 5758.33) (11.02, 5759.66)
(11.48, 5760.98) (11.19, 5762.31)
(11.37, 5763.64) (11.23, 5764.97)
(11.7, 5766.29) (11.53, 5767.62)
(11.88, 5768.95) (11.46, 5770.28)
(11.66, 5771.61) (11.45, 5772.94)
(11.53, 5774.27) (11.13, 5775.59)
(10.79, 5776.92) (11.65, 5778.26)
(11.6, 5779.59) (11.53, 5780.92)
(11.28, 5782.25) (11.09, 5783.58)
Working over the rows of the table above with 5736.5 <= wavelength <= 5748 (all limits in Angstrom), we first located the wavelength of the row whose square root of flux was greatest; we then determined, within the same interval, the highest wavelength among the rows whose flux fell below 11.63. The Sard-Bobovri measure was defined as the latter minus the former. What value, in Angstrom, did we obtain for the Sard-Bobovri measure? 5.3 Angstrom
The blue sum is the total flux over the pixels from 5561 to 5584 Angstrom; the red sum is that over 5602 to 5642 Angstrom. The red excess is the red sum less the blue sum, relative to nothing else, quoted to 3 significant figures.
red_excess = 143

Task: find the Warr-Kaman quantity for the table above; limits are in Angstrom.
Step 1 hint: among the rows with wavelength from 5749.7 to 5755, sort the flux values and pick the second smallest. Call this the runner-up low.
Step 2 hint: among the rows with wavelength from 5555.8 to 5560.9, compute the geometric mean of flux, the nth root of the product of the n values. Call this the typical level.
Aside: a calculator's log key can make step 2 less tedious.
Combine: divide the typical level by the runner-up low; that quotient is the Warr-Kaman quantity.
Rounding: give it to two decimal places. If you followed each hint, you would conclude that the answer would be 1.03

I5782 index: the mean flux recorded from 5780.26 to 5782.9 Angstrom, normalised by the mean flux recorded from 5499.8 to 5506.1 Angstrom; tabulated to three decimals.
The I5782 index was 0.931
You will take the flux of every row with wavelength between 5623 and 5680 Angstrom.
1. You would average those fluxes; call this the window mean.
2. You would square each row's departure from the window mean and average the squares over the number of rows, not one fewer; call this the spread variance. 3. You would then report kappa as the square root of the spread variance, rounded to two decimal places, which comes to 0.40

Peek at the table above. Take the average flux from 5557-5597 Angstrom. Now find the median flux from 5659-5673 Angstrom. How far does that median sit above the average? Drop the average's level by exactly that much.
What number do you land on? 12.2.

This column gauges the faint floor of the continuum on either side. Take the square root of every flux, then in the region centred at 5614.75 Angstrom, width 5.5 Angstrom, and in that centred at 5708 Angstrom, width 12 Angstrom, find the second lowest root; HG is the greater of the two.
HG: 3.48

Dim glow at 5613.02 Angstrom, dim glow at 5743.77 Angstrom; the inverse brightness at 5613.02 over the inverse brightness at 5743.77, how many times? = 0.95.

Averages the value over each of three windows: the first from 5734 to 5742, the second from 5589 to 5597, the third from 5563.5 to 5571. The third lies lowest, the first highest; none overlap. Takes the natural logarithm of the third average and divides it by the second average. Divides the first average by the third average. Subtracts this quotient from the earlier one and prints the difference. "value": -0.720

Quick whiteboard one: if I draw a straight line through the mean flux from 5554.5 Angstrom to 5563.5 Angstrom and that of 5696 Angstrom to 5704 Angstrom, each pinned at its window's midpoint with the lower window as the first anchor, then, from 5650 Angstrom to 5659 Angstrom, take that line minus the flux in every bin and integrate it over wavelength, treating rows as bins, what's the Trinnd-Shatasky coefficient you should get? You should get -0.1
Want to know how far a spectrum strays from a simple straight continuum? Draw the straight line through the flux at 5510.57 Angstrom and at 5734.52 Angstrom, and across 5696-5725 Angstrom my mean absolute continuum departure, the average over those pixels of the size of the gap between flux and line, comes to 0.36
